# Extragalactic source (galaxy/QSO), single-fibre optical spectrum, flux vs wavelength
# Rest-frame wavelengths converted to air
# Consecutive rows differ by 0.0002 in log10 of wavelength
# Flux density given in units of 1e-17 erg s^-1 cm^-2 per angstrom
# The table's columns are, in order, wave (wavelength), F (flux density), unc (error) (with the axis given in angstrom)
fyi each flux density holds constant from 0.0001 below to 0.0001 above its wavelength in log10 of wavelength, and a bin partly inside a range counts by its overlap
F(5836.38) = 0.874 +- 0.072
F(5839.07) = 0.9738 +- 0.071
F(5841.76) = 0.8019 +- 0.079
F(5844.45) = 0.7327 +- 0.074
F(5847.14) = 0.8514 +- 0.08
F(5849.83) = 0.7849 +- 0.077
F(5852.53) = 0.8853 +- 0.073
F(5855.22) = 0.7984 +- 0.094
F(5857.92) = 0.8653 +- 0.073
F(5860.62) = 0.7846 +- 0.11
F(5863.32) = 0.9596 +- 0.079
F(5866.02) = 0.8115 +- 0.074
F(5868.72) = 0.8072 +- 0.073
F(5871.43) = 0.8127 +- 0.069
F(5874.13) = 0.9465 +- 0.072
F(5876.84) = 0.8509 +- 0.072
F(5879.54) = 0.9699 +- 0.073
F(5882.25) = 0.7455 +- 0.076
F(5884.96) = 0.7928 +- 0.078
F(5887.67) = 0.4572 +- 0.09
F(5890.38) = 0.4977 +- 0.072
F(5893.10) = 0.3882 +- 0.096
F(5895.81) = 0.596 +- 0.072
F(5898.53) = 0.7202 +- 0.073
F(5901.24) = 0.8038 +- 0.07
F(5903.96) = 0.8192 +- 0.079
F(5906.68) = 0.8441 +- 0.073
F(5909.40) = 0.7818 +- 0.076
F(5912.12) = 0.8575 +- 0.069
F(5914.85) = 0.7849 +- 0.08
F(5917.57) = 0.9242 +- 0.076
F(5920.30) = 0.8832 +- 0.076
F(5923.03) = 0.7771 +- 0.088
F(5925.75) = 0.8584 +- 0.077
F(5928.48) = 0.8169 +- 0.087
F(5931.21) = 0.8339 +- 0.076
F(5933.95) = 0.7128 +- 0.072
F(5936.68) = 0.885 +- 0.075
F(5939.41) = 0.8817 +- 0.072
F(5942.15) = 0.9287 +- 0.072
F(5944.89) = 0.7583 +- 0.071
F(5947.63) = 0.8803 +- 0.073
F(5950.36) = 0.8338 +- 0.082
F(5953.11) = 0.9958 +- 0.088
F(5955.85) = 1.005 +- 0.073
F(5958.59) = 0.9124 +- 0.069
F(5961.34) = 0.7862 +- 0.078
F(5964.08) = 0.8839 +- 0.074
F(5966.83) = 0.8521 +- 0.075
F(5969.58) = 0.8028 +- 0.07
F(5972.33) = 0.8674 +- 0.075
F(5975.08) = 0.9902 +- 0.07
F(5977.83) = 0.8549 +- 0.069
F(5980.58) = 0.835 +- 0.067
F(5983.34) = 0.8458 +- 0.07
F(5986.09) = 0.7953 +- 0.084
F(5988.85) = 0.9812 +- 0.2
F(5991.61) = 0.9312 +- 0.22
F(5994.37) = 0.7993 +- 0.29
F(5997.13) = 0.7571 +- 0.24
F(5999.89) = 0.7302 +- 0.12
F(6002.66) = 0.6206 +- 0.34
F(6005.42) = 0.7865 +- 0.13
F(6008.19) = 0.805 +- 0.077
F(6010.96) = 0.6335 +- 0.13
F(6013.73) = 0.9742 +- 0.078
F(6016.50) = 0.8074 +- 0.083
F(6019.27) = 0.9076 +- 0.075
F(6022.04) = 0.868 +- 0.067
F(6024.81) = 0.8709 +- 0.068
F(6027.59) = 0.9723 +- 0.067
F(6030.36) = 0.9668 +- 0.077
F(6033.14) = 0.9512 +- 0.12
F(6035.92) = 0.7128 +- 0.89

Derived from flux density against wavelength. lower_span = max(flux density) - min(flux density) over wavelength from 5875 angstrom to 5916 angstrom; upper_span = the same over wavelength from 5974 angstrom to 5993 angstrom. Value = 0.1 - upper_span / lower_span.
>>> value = -0.2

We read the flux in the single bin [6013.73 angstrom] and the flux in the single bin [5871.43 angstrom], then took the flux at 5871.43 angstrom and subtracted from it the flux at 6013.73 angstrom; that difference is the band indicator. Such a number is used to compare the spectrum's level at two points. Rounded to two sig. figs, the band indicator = -0.16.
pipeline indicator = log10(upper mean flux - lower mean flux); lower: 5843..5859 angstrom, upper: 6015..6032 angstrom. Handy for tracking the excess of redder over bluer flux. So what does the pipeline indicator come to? -1.1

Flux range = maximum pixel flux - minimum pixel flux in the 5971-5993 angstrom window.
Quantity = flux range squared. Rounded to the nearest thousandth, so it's 0.038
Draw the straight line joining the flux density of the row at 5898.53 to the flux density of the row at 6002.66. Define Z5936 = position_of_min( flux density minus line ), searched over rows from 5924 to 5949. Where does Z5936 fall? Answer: 5933.95 angstrom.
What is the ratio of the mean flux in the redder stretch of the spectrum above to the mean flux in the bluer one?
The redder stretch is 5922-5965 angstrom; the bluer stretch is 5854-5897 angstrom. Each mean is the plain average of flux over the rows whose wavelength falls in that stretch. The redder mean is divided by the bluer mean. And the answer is 1.14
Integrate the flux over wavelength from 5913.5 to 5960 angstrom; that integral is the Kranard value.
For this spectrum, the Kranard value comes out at 40.1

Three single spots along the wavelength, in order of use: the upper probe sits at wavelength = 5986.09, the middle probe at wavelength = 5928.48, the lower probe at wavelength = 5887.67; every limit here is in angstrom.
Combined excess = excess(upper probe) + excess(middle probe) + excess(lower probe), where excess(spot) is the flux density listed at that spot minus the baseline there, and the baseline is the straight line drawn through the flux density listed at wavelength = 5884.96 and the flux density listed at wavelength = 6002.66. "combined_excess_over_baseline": -0.1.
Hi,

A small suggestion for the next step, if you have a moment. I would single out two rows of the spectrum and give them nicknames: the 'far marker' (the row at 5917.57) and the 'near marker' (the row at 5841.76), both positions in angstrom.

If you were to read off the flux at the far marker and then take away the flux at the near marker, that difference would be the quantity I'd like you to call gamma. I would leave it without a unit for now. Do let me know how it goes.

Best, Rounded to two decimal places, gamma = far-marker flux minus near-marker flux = 0.12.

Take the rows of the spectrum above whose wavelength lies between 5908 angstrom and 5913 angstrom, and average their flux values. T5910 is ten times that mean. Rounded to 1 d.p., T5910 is 8.2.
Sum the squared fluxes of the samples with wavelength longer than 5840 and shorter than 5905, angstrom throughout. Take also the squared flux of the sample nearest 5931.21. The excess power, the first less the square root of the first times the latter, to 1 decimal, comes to 11.5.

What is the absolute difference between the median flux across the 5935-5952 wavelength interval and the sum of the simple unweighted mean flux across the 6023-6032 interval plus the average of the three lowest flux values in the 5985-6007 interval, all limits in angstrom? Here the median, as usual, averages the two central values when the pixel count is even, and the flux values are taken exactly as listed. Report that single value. 0.76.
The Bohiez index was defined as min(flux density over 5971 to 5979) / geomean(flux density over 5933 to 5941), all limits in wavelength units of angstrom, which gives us 1.04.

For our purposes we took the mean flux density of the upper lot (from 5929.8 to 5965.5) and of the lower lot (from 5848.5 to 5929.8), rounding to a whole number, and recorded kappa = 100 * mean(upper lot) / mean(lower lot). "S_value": 110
